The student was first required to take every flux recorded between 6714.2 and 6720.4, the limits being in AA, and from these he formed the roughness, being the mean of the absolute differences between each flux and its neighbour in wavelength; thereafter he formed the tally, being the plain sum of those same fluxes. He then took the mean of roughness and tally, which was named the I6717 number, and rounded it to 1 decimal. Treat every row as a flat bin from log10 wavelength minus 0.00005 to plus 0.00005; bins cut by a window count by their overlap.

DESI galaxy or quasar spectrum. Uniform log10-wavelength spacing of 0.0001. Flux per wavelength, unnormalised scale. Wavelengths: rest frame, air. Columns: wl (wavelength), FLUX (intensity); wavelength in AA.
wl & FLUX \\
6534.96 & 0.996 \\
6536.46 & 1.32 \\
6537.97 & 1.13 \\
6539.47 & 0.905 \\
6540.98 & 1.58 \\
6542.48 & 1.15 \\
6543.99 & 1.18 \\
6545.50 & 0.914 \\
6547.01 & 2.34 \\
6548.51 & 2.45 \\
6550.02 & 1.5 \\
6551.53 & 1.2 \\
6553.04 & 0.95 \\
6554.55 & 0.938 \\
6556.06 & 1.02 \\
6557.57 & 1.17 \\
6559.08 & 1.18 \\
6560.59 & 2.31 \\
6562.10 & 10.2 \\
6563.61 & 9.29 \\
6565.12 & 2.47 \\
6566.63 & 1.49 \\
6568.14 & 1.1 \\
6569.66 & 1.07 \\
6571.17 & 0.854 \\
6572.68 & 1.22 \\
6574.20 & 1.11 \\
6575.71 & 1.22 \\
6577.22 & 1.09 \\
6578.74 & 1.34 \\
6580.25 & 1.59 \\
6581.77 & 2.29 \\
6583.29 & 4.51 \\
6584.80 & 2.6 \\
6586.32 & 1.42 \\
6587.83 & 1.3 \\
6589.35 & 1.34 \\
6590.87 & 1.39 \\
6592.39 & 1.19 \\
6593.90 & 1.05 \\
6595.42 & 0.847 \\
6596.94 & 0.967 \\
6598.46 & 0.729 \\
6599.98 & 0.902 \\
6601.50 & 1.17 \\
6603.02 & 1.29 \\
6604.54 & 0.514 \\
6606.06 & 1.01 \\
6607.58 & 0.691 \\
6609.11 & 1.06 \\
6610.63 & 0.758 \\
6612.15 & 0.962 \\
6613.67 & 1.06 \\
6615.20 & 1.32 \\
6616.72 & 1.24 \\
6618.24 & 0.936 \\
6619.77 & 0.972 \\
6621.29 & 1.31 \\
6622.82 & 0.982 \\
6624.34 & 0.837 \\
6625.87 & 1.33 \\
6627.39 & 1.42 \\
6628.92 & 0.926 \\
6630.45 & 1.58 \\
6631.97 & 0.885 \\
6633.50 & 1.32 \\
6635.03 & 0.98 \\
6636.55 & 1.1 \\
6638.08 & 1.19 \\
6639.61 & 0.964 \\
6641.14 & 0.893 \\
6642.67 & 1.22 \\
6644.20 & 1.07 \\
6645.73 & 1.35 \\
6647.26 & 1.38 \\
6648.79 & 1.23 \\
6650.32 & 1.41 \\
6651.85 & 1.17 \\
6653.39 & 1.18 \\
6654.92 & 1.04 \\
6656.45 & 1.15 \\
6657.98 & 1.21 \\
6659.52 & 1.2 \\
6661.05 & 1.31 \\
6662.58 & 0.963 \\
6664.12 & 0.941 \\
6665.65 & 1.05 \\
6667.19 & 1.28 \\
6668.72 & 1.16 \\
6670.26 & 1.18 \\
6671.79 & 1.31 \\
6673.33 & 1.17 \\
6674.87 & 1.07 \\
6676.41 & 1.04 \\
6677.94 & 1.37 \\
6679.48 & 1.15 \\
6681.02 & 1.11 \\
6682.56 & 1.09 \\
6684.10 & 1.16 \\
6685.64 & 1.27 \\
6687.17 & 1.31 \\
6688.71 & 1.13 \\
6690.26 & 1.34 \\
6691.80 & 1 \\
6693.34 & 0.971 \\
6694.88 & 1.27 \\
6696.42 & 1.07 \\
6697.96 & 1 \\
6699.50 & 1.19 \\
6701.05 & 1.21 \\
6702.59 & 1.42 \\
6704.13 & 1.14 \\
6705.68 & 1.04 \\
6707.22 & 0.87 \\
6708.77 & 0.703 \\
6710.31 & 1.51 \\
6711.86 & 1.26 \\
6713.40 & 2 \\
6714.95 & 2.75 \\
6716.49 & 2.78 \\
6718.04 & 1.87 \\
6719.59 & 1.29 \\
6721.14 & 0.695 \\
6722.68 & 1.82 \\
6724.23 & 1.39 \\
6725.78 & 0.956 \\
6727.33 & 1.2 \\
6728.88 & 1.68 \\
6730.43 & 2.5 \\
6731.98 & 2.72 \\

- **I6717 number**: 4.6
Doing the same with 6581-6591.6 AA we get 7.9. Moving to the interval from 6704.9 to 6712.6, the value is 2.9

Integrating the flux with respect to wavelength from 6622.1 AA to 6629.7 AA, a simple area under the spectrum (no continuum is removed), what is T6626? 8.4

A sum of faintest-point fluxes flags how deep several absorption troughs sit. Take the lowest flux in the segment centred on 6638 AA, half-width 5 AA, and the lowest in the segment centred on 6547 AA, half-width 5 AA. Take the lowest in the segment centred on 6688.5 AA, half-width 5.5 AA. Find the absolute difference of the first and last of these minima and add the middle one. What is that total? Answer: 0.99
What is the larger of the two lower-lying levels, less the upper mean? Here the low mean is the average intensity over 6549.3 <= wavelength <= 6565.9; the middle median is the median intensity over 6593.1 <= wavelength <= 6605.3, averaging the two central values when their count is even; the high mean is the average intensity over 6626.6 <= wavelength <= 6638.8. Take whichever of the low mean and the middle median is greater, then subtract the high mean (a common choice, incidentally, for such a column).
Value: 1.8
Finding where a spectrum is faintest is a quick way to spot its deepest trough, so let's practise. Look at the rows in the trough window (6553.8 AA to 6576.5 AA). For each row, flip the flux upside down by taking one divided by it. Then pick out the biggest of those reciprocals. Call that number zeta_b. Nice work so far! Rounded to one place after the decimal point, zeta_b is 1.2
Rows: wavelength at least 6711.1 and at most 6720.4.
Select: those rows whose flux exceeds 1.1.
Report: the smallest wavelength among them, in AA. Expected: 6711.86 AA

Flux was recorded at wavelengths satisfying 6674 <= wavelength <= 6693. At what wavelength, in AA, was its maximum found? 6677.94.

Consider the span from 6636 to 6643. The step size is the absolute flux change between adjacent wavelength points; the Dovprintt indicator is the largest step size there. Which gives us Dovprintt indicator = 0.33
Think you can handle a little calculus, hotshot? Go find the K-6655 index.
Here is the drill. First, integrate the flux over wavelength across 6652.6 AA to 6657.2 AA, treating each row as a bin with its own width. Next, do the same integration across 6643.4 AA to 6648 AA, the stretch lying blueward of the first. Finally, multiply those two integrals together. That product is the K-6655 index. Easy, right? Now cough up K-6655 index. 30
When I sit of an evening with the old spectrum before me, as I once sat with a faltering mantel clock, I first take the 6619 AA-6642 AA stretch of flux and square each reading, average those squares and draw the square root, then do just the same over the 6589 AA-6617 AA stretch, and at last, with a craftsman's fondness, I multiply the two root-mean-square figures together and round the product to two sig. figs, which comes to 1.2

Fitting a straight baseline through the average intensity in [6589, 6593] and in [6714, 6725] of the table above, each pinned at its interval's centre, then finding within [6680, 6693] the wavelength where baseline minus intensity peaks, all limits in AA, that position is 6691.80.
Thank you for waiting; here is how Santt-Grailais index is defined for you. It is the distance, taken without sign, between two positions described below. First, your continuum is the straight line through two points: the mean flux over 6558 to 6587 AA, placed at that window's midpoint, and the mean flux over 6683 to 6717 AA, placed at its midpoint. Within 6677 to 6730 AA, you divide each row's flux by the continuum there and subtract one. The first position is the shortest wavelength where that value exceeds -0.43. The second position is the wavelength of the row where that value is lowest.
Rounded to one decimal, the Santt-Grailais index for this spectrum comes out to 30.8 AA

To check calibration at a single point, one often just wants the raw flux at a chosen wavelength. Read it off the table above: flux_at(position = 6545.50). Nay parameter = 0.914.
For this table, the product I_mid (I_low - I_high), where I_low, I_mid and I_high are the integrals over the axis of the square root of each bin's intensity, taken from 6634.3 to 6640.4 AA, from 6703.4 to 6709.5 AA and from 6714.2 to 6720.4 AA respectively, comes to -16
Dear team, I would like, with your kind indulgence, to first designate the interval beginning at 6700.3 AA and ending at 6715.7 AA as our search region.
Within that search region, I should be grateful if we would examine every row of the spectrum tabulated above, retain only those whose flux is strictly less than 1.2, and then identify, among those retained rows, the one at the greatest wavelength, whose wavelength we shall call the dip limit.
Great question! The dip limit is 6708.77 AA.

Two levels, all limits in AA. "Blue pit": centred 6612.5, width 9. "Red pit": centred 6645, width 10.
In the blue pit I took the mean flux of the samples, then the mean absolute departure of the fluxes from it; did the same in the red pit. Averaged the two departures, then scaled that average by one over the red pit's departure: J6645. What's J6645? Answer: 1.0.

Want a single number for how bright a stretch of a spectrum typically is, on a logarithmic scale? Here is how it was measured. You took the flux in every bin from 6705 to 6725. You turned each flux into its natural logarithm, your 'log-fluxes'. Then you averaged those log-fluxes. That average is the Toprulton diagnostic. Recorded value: 0.3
